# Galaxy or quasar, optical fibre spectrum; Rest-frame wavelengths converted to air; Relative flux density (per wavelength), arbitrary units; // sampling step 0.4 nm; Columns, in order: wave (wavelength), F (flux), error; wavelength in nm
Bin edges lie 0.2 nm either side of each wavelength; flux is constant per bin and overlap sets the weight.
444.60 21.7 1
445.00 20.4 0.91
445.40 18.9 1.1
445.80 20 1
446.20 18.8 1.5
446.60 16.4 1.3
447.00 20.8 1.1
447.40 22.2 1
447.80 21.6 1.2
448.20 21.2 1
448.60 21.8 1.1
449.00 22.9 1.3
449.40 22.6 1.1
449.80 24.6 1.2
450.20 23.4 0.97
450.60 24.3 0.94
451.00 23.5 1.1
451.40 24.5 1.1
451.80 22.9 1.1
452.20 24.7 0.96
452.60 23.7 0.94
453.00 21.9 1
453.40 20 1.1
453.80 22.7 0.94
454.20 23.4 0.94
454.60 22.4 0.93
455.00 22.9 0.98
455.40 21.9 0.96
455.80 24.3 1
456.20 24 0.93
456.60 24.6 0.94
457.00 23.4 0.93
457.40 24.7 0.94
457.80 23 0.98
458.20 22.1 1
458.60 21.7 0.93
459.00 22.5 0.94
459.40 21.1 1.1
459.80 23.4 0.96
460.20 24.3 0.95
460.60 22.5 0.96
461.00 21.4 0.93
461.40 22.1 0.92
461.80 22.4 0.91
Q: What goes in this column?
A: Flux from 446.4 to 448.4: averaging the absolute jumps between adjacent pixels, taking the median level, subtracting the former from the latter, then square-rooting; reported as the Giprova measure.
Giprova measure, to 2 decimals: 4.42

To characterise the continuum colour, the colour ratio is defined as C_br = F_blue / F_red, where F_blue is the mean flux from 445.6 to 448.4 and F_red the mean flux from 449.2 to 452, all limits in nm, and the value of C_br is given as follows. 0.85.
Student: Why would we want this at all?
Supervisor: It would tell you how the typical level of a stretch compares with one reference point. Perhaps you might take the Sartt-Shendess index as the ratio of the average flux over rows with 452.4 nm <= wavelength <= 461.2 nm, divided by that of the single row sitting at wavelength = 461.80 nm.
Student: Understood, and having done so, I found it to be 1.02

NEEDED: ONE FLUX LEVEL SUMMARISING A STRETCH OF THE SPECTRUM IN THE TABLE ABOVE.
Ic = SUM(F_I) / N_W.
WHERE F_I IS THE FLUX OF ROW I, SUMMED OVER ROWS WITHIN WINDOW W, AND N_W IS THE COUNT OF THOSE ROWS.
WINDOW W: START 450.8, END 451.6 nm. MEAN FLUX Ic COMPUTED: 24.00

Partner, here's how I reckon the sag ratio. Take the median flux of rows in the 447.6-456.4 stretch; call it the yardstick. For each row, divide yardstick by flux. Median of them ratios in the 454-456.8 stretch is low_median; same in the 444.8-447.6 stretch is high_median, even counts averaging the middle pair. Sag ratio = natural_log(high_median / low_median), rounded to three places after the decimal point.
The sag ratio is 0.157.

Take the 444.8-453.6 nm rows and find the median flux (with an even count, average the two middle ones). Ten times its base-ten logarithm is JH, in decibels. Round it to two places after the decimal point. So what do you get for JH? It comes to 13.43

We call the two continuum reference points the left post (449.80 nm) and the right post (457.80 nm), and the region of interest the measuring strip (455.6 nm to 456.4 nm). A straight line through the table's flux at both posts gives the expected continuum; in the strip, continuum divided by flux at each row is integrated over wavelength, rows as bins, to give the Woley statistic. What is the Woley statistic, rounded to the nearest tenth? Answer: 0.8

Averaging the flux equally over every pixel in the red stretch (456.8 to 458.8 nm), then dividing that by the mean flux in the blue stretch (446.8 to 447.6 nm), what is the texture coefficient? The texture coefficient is 1.07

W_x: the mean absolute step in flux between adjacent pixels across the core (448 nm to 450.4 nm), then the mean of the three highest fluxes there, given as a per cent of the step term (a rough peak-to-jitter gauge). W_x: 2272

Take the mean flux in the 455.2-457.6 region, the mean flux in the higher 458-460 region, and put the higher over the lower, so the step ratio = 0.93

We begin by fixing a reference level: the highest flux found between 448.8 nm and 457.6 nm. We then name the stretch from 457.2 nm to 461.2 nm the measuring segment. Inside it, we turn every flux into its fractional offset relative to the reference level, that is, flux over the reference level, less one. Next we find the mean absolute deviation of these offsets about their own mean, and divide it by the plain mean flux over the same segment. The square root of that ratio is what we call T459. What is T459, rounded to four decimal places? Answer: 0.0411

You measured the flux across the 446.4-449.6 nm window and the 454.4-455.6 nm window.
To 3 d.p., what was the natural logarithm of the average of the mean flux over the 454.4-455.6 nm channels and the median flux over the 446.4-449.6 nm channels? 3.093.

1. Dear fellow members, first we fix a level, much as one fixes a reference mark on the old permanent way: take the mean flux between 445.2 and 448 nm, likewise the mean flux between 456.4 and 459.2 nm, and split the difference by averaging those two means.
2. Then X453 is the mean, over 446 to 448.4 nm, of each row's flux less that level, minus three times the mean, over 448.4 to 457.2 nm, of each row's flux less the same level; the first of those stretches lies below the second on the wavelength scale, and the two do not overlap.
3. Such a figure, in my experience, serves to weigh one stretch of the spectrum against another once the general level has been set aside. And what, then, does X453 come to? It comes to -6.5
